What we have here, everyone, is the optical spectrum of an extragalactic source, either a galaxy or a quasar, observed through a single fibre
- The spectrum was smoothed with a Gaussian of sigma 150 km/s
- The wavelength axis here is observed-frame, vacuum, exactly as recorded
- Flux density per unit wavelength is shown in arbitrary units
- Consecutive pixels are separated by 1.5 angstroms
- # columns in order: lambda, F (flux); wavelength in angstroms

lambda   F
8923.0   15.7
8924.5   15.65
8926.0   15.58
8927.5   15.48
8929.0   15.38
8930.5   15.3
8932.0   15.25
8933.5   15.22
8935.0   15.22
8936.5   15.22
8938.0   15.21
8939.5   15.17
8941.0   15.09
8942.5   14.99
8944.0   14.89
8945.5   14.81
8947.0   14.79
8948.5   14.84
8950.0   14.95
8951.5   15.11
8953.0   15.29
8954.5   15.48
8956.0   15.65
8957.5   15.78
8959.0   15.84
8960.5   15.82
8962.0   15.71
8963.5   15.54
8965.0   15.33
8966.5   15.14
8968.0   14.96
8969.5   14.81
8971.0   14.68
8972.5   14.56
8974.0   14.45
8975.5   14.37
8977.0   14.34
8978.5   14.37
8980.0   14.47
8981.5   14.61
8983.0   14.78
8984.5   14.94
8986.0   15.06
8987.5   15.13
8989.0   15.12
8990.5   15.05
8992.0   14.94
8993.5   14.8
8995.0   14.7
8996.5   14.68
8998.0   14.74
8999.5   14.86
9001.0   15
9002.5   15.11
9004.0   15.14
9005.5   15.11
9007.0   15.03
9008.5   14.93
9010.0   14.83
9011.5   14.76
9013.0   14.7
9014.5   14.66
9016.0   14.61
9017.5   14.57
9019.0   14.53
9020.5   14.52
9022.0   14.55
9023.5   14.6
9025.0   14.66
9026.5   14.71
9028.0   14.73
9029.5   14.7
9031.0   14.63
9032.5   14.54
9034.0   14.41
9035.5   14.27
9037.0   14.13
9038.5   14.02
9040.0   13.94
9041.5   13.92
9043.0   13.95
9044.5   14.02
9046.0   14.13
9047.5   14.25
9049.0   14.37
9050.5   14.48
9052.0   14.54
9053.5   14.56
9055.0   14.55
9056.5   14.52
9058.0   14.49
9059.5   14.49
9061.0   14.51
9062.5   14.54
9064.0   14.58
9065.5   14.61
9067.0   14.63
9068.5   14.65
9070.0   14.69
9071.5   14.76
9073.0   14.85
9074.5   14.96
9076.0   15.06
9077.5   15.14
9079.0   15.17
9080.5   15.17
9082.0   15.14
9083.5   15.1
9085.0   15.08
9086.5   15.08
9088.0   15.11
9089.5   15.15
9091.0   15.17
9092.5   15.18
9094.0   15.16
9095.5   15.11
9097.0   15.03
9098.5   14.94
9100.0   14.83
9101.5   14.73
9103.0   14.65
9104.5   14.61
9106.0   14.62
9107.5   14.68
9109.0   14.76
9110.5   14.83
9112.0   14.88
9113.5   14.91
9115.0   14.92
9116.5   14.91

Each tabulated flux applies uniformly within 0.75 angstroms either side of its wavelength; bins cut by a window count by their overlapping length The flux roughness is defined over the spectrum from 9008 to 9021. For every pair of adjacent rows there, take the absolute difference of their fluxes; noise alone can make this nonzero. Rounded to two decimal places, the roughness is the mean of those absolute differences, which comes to 0.05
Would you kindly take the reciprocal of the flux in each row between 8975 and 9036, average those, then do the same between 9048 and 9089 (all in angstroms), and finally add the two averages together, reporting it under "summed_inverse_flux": 0.136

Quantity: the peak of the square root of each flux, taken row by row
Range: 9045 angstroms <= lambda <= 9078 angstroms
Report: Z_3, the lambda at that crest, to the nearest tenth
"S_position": 9077.5 angstroms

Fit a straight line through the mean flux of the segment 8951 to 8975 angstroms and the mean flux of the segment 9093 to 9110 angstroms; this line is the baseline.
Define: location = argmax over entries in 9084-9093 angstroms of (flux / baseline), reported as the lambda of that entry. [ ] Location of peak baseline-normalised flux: 9092.5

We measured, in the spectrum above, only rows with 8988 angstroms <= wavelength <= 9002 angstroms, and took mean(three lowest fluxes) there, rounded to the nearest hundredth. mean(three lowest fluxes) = 14.71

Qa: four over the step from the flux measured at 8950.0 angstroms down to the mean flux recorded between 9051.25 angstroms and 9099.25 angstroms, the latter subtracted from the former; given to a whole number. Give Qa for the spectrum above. 48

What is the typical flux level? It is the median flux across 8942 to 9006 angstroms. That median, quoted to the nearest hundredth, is 14.95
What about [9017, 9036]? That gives 14.57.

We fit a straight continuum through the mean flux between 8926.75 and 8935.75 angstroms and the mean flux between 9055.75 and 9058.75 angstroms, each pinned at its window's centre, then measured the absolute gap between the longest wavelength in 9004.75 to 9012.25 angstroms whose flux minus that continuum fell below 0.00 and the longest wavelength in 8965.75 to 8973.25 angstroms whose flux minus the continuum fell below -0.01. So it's 39 angstroms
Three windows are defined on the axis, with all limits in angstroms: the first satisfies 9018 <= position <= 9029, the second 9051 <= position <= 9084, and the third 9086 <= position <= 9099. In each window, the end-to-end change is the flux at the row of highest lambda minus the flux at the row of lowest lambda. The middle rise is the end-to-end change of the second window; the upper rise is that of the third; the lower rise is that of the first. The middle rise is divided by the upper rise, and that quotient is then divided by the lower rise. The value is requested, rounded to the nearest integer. -20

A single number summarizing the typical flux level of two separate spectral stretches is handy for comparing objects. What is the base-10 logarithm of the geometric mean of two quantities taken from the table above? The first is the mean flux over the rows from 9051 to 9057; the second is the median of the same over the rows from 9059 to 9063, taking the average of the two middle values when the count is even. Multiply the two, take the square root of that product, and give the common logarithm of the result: 1.162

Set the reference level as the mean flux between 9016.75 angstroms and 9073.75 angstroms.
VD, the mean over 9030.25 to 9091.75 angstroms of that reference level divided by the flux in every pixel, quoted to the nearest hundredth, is 0.99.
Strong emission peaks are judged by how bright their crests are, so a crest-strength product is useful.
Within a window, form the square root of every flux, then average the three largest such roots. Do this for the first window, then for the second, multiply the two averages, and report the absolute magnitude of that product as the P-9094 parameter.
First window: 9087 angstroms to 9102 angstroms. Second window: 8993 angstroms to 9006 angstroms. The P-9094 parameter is 15.1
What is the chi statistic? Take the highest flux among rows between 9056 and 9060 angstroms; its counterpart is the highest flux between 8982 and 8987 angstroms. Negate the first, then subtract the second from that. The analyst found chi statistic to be -29.6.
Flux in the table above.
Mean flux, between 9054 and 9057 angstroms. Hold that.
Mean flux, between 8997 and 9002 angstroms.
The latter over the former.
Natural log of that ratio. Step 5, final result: 0.023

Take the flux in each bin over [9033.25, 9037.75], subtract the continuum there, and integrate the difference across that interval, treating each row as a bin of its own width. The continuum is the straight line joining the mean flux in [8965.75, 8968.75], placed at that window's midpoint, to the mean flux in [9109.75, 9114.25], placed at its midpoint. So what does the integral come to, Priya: -3.1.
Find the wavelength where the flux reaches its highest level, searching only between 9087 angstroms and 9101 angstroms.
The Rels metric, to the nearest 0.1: 9092.5 angstroms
